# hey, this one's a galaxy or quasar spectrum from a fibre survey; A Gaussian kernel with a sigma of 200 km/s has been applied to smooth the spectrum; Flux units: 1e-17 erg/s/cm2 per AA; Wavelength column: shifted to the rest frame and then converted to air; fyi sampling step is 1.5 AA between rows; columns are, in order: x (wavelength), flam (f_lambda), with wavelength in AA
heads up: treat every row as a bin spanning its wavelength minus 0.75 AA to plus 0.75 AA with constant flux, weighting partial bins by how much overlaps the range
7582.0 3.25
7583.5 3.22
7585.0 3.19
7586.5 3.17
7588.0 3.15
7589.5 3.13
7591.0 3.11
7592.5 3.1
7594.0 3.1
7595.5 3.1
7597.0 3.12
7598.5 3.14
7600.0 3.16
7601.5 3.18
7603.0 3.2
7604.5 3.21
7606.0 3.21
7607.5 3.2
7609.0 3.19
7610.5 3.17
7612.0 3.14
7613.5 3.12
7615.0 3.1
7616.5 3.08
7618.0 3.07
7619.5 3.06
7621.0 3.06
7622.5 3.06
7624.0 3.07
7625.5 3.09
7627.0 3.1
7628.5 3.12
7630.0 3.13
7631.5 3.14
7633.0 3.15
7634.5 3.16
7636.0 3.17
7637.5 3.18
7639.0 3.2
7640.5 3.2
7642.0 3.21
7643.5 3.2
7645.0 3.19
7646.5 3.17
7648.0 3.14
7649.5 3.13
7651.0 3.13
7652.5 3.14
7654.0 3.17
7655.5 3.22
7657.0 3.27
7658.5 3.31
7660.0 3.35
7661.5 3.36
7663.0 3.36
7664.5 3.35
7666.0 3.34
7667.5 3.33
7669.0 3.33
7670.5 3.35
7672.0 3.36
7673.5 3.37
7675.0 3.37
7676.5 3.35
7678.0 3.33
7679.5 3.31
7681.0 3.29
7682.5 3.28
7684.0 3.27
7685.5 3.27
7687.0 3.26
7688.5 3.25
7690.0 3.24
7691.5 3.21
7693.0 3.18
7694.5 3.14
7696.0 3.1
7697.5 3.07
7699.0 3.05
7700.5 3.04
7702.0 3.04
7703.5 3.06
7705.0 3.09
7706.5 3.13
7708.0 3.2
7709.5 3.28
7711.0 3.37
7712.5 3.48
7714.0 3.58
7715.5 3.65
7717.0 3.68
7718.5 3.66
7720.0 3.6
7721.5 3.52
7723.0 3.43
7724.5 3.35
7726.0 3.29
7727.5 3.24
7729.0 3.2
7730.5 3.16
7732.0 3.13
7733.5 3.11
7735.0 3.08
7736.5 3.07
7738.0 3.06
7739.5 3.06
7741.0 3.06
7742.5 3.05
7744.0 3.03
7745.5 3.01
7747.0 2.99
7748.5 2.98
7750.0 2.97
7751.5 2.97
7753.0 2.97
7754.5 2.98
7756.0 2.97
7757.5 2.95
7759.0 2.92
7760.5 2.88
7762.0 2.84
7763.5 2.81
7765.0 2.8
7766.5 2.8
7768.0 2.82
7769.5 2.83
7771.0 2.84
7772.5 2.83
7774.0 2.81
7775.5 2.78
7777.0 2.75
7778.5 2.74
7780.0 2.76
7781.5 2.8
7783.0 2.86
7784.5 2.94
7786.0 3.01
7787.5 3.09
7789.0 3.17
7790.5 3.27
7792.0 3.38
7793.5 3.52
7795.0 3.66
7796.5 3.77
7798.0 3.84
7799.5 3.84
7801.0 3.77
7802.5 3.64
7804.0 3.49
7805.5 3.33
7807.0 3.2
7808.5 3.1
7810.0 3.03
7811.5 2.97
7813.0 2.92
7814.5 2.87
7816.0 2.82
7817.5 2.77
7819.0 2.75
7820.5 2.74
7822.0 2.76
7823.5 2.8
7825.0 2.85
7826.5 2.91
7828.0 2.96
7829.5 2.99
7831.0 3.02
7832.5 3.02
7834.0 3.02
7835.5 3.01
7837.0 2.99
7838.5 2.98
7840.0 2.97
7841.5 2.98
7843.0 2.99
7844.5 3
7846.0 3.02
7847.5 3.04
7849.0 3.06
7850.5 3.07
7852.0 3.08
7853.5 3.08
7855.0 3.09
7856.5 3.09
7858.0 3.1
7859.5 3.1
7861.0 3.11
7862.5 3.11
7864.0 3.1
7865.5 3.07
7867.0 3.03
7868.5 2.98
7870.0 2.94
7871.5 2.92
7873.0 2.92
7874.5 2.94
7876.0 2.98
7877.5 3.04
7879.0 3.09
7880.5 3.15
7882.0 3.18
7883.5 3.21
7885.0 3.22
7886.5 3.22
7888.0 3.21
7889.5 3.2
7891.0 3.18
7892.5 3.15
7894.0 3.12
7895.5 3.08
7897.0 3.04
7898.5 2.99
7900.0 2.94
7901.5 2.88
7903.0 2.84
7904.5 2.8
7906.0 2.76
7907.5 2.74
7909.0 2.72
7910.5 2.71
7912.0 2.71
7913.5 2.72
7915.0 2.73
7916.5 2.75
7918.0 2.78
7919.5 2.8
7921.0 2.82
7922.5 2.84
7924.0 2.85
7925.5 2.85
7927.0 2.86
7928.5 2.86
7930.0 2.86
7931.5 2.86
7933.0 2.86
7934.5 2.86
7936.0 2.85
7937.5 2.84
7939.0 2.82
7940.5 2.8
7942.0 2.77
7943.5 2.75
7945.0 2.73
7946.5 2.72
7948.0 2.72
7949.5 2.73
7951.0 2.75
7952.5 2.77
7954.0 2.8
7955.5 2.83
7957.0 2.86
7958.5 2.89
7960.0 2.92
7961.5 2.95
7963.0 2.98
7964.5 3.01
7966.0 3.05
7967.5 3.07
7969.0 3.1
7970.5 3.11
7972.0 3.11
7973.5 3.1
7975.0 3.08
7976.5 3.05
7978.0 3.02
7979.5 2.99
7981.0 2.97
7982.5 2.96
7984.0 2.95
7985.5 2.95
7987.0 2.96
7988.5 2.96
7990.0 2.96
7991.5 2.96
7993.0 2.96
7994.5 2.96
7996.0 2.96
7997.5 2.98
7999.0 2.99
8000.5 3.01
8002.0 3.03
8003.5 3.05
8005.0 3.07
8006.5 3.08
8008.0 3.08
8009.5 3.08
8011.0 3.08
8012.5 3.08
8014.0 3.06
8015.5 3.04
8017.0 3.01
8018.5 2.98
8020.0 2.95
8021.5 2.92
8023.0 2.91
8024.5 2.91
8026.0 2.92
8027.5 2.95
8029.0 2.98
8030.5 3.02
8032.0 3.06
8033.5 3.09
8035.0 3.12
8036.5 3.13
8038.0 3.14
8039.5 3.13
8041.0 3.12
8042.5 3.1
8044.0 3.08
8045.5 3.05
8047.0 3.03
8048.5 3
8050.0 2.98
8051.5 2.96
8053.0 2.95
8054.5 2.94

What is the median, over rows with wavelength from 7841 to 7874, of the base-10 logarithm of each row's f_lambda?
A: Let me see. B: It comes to 0.486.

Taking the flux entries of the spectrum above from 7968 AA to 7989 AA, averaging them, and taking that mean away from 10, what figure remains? 6.98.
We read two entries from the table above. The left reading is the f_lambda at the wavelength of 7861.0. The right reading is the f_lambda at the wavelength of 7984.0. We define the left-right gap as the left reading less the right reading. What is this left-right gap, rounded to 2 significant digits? 0.16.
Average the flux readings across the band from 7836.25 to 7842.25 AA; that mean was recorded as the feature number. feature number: 2.98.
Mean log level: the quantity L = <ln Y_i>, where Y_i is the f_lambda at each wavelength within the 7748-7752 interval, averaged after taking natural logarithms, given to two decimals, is 1.09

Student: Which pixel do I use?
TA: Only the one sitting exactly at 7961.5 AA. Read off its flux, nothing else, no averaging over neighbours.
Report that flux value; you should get 2.95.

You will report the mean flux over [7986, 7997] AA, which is 2.960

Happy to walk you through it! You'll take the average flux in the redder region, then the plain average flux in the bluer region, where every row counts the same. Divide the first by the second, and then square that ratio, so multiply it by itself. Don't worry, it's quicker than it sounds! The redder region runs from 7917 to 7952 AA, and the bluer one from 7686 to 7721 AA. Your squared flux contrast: 0.73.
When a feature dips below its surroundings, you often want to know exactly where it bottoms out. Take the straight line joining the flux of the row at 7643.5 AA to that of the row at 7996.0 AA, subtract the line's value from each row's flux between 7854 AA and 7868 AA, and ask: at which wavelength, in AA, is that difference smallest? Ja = 7867.0 AA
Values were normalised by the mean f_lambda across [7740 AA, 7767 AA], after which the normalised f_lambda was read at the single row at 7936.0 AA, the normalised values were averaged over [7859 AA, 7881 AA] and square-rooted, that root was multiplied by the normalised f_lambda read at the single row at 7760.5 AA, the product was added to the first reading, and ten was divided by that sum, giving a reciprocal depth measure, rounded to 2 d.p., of 5.10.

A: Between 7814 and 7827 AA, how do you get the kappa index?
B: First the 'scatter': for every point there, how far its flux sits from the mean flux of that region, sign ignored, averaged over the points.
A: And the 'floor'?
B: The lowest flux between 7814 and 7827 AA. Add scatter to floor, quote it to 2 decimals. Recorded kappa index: 2.79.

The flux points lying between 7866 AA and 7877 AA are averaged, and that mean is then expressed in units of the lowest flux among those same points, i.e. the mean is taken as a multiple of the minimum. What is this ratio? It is 1.01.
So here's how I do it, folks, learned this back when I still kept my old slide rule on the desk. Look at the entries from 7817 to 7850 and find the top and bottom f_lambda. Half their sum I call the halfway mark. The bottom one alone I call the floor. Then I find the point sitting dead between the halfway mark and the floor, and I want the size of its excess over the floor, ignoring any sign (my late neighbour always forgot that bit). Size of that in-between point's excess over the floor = 0.08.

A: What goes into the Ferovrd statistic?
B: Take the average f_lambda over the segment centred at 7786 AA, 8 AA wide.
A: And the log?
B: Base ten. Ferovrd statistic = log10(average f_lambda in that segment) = 0.479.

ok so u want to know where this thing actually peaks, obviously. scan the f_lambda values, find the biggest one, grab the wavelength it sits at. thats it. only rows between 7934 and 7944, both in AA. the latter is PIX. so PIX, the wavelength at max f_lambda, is 7934.5 AA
